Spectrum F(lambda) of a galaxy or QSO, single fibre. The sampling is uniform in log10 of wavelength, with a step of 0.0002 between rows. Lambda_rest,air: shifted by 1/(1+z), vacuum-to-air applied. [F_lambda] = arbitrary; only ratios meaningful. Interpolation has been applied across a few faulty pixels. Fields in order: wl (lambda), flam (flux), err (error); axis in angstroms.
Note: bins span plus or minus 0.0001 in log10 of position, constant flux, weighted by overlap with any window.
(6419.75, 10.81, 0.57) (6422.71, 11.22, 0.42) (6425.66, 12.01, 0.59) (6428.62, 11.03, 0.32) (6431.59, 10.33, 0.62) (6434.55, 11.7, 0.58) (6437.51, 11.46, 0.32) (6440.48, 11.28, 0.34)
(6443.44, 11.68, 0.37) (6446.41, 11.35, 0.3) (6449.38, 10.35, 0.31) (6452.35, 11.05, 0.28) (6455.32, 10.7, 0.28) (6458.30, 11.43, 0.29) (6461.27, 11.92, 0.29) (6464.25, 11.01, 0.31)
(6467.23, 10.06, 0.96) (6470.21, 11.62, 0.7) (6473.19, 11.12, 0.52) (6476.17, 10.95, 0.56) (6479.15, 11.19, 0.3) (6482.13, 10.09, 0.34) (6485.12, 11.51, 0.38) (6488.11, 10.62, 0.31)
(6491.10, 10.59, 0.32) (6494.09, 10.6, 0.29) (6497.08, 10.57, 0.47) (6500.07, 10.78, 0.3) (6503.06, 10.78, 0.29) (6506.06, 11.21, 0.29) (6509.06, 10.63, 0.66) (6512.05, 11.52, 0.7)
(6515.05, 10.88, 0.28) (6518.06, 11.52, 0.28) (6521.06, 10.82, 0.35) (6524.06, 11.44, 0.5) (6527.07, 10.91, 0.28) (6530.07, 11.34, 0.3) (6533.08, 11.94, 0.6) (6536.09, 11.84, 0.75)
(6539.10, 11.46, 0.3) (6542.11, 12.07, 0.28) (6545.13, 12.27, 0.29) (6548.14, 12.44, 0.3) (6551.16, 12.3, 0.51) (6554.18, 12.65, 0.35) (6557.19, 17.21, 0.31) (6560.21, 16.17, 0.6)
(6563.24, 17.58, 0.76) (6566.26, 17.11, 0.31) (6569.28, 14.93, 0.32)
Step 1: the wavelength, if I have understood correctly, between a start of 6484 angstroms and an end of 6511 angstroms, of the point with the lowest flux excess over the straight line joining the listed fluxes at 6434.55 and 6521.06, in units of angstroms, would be 6488.11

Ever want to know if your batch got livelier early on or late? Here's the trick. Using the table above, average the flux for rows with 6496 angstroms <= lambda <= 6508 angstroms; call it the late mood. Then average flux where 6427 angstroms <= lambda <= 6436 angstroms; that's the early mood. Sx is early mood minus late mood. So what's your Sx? 0.2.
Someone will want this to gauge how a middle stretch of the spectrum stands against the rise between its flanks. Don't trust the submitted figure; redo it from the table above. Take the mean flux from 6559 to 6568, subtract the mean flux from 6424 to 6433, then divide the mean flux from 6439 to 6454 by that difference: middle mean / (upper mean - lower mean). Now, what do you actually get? 1.9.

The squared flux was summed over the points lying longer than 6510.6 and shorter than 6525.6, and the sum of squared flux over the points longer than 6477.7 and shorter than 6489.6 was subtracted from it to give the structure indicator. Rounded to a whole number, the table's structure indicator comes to 159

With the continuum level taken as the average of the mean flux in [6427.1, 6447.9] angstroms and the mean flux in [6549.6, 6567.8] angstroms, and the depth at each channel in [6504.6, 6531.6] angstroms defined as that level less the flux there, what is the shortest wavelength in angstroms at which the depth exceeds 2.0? 6506.06 angstroms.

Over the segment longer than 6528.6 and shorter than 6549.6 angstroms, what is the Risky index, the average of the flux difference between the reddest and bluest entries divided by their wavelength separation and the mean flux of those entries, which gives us 5.98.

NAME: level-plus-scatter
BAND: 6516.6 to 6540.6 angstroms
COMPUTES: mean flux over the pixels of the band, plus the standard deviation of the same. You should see 11.8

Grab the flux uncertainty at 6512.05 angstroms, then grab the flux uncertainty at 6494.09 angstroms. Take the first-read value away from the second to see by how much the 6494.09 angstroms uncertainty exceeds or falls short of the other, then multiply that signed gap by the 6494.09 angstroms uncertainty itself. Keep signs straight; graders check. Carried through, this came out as -0.119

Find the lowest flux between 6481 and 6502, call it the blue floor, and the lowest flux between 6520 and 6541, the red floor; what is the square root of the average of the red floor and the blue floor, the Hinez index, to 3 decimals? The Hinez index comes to 3.233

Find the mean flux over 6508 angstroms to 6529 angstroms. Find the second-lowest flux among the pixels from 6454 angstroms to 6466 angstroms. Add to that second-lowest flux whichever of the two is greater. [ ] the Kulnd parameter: 22.1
